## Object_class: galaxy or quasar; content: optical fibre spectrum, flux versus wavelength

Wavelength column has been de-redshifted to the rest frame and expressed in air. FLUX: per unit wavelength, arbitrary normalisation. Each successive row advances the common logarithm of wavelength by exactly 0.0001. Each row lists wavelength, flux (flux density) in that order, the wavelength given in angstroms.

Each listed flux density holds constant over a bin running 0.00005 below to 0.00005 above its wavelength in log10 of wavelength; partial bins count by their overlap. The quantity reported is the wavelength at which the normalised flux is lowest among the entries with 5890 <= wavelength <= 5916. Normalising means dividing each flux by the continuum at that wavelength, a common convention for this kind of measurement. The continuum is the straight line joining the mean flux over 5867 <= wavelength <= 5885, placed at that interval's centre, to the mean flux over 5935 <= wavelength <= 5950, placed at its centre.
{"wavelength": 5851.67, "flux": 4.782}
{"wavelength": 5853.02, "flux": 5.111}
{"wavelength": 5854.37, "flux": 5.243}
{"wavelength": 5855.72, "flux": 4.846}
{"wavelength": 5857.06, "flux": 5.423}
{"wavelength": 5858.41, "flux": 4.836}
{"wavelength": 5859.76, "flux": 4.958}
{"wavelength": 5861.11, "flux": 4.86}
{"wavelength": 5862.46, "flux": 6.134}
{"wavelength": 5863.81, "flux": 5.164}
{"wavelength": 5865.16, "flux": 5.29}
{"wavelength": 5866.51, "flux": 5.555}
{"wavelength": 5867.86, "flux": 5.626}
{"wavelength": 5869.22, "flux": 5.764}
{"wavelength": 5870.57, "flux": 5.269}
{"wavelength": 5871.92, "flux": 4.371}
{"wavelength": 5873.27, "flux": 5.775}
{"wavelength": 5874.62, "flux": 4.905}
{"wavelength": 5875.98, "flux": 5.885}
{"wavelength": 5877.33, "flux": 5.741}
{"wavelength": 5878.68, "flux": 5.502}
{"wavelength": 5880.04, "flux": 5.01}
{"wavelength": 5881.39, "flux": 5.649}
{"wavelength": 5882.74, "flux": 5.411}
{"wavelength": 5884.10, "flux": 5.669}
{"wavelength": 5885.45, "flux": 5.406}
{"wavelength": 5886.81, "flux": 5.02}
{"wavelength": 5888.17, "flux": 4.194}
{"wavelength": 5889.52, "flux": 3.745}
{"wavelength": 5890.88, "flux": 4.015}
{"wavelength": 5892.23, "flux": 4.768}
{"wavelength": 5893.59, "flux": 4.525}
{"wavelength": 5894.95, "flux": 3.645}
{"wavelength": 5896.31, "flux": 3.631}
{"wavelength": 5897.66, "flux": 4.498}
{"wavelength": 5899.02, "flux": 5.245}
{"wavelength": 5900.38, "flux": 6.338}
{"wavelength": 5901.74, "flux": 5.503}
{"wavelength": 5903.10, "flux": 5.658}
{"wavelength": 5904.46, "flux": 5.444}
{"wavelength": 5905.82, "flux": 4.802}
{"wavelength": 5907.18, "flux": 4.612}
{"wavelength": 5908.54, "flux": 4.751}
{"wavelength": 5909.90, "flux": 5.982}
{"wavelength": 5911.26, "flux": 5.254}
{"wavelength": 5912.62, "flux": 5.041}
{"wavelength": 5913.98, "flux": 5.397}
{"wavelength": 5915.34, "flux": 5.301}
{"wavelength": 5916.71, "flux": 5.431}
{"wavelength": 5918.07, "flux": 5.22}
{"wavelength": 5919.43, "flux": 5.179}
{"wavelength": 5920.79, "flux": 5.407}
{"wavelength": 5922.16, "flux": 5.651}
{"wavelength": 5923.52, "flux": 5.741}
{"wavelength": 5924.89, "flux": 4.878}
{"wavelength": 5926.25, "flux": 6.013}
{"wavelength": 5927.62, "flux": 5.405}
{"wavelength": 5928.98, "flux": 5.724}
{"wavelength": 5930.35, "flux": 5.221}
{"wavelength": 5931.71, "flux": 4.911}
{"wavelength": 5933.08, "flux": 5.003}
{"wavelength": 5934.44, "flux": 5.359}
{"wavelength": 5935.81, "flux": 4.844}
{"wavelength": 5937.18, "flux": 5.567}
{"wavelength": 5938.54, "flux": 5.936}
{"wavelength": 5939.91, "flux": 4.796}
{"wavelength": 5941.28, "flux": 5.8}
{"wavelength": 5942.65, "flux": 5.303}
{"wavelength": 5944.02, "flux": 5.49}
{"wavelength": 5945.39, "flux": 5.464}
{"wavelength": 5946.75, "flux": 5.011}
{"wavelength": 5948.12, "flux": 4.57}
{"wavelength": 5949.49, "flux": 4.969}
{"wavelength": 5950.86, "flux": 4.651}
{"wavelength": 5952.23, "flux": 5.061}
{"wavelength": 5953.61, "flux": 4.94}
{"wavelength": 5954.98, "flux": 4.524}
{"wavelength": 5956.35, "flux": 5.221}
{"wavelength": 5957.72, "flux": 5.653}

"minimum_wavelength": 5896.31 angstroms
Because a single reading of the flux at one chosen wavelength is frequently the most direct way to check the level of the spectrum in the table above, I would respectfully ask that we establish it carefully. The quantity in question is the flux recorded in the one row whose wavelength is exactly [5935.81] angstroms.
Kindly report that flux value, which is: 4.844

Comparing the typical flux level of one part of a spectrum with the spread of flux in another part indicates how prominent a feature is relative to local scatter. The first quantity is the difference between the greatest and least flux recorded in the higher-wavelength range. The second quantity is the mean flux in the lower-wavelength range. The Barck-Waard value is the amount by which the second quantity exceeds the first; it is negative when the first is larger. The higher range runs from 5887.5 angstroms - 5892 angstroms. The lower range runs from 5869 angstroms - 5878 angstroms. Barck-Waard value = 4.9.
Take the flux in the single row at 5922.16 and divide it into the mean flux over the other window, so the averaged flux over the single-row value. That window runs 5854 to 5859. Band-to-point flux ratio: 0.90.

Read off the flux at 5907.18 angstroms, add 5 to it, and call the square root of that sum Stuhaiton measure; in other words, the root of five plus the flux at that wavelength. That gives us 3.10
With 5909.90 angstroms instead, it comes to 3.31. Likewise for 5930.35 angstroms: 3.20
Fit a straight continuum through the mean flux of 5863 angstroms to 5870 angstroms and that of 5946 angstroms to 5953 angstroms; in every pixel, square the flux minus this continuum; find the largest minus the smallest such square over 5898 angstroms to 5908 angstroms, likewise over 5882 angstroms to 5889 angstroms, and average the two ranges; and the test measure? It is 1.2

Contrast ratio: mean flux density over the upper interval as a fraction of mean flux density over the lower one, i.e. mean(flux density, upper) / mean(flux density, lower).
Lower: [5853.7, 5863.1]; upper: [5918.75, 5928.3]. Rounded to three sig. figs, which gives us 1.05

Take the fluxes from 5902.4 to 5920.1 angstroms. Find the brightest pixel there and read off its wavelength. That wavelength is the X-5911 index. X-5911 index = 5909.90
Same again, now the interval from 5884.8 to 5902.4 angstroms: 5900.38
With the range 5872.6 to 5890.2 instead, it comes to 5875.98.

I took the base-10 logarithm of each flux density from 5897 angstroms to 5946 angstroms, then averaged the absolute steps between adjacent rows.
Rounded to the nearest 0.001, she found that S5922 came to 0.037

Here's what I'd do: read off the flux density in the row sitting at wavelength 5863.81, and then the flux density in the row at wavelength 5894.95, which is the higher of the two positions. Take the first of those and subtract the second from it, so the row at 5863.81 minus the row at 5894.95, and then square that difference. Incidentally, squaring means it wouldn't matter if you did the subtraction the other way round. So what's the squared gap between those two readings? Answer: 2.3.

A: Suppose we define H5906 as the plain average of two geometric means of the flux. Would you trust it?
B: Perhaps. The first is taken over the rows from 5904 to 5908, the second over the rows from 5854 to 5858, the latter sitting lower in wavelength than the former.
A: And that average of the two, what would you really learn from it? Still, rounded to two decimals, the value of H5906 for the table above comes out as 5.05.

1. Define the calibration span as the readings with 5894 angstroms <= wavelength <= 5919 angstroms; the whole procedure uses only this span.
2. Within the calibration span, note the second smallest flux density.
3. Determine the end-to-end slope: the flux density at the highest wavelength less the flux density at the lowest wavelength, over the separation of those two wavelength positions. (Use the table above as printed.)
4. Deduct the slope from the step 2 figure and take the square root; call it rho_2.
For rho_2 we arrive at 1.89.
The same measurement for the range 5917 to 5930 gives 2.27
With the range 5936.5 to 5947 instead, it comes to 2.25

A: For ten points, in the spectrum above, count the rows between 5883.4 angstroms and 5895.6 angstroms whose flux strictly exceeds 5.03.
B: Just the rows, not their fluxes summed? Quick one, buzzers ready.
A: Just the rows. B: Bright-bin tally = 2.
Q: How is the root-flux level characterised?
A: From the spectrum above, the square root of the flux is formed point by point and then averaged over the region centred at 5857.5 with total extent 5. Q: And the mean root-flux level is 2.24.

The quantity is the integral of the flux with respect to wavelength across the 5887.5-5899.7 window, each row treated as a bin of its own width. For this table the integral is 51.9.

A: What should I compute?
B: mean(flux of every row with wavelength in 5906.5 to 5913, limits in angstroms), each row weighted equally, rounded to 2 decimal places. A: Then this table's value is 5.13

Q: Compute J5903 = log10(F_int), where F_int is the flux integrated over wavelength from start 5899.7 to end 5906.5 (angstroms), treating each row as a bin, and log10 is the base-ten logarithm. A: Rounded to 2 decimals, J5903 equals 1.58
